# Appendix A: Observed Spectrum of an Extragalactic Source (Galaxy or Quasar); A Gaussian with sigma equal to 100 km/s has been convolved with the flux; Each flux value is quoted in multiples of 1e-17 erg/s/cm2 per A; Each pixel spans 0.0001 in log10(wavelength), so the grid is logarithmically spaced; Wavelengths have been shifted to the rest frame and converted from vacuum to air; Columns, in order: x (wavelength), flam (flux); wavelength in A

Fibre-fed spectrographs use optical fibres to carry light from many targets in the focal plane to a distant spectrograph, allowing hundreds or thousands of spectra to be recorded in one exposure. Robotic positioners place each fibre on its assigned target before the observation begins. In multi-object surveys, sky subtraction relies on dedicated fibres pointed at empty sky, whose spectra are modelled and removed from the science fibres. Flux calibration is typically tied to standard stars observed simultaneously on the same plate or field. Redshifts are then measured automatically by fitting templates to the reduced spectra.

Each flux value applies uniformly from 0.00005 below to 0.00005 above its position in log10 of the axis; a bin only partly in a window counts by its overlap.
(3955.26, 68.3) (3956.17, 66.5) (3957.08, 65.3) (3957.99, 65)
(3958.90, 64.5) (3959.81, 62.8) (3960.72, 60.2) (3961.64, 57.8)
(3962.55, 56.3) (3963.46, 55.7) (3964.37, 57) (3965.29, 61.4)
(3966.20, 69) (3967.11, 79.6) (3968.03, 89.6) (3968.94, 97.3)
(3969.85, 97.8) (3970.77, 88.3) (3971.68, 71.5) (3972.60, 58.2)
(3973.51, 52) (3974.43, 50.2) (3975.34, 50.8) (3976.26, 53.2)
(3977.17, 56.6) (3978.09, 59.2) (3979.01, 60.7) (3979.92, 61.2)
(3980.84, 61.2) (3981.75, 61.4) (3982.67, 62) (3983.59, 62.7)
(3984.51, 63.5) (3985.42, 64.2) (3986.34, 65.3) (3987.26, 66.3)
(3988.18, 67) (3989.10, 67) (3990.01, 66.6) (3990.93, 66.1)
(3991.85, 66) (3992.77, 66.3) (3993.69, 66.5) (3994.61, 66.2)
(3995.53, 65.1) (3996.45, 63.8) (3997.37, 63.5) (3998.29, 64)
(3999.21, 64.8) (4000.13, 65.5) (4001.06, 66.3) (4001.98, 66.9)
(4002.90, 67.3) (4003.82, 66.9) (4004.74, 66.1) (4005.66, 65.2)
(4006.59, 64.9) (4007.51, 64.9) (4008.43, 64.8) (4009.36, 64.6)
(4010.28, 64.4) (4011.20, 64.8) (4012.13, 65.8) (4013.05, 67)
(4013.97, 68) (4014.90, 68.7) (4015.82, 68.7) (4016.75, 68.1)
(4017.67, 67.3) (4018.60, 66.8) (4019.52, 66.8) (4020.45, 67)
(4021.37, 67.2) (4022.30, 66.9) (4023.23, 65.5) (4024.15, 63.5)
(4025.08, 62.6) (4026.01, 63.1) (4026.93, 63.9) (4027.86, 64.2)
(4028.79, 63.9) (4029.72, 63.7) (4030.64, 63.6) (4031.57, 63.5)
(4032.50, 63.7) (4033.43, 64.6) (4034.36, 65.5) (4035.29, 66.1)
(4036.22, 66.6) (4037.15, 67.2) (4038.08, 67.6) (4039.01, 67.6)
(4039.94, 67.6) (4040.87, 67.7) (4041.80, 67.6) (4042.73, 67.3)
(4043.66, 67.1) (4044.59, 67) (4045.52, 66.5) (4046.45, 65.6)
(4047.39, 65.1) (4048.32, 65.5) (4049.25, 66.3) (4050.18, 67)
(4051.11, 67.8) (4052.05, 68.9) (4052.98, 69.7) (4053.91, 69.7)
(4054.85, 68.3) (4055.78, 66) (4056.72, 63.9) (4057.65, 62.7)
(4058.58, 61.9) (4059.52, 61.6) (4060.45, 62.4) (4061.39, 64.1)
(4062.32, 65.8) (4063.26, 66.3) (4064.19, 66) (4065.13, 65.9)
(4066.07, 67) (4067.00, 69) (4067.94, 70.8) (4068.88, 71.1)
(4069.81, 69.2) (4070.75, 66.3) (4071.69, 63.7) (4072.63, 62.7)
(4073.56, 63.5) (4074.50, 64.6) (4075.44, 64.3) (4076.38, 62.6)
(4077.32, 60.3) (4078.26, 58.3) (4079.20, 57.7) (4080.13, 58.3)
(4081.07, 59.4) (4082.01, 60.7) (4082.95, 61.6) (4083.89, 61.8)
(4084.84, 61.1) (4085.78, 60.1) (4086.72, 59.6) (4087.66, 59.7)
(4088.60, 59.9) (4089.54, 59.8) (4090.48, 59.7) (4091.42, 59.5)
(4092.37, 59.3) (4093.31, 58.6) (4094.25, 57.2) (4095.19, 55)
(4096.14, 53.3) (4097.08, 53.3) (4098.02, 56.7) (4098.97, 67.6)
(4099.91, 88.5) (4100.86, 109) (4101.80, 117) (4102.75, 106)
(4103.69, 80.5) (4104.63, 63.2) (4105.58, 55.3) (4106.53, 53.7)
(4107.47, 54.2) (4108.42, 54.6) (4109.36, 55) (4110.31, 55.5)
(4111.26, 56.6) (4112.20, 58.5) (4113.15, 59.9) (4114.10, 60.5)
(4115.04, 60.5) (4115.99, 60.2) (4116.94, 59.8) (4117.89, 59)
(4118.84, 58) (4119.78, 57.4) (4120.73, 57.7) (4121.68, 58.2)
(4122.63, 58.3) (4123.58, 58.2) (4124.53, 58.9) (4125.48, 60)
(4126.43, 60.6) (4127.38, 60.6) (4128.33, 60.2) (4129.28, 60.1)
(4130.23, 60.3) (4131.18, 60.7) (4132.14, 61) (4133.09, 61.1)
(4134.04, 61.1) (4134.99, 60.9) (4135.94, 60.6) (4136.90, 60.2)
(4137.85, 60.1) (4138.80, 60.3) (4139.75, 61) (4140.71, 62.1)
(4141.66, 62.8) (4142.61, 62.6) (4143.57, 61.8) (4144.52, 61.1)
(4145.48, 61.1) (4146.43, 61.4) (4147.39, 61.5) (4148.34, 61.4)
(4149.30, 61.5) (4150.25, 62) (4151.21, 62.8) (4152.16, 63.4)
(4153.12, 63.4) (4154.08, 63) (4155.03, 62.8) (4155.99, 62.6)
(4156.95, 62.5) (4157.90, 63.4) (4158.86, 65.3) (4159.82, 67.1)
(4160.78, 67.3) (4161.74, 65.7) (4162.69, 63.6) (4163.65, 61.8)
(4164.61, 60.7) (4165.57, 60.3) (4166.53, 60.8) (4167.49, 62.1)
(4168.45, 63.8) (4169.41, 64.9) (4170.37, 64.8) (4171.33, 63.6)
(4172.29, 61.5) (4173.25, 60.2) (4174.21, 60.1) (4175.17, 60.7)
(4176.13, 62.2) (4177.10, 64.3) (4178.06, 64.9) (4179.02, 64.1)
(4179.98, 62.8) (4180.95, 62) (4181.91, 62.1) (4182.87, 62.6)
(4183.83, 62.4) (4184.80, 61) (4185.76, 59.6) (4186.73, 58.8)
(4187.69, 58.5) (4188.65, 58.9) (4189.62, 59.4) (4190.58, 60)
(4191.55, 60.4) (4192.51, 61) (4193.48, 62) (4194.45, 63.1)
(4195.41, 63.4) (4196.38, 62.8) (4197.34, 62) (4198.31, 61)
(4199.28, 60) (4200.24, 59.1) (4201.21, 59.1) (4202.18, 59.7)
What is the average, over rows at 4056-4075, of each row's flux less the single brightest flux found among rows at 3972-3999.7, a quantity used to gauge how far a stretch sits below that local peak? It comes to -2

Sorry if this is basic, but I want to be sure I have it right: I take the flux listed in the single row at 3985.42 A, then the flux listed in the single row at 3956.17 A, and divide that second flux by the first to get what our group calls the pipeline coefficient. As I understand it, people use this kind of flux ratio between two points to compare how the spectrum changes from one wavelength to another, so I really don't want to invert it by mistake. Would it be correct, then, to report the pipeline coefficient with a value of 1.04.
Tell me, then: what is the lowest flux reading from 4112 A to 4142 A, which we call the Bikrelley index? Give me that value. 57.4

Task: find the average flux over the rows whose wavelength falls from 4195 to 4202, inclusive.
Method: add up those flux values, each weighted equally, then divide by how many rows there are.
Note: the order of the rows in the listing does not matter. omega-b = 61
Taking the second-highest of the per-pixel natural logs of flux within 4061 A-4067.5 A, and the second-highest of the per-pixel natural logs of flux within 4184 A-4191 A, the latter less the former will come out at -0.11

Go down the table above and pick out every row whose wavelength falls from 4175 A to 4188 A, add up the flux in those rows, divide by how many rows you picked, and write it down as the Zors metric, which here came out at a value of 61.9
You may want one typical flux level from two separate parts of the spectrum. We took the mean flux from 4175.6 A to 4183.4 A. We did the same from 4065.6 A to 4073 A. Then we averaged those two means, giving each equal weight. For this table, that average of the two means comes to 65.3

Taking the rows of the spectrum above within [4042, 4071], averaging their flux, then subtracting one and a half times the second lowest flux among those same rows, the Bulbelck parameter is -26.3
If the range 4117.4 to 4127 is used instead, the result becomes -27.9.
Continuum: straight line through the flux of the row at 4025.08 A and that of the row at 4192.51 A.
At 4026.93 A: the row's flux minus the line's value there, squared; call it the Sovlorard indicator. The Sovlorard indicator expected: 1.7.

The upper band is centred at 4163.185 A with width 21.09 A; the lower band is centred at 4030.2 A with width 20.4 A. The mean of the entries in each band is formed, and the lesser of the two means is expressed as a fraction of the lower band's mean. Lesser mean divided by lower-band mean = 0.97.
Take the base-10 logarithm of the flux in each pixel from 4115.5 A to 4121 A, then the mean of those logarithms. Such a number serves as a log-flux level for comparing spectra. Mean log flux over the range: 1.77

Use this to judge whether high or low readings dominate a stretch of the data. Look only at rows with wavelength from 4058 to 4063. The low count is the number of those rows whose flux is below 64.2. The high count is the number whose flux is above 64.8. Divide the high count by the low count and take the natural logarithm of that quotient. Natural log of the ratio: -1.4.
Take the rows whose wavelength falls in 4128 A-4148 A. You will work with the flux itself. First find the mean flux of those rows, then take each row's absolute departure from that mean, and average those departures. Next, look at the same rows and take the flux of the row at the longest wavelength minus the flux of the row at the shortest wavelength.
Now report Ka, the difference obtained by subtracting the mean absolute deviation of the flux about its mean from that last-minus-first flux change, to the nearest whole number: 1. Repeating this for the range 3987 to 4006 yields -2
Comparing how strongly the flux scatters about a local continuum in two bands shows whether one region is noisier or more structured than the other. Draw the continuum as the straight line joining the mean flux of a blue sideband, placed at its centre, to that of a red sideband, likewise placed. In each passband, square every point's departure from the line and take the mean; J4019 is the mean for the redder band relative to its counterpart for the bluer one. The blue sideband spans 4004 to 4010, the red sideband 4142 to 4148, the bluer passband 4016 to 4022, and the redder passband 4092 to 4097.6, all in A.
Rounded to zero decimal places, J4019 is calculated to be 8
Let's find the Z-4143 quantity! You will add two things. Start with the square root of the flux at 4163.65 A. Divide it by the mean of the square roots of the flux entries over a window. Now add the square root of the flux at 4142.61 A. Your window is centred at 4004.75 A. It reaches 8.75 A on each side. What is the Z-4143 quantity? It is 8.88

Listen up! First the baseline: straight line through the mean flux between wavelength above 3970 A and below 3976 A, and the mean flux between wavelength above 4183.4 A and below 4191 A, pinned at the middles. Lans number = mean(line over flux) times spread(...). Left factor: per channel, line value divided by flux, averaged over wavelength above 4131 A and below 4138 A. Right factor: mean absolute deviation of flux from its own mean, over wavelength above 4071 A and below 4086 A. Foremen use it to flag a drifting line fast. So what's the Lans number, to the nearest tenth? 1.8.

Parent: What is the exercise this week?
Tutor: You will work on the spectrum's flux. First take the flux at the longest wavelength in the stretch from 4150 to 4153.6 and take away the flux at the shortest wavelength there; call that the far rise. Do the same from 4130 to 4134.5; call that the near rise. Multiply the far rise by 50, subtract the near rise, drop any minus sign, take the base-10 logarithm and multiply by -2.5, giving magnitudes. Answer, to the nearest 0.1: -4.6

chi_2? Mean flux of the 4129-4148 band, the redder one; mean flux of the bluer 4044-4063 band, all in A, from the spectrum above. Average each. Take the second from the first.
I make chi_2 -4.7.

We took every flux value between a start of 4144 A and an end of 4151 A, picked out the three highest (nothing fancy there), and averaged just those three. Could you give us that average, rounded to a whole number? 62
